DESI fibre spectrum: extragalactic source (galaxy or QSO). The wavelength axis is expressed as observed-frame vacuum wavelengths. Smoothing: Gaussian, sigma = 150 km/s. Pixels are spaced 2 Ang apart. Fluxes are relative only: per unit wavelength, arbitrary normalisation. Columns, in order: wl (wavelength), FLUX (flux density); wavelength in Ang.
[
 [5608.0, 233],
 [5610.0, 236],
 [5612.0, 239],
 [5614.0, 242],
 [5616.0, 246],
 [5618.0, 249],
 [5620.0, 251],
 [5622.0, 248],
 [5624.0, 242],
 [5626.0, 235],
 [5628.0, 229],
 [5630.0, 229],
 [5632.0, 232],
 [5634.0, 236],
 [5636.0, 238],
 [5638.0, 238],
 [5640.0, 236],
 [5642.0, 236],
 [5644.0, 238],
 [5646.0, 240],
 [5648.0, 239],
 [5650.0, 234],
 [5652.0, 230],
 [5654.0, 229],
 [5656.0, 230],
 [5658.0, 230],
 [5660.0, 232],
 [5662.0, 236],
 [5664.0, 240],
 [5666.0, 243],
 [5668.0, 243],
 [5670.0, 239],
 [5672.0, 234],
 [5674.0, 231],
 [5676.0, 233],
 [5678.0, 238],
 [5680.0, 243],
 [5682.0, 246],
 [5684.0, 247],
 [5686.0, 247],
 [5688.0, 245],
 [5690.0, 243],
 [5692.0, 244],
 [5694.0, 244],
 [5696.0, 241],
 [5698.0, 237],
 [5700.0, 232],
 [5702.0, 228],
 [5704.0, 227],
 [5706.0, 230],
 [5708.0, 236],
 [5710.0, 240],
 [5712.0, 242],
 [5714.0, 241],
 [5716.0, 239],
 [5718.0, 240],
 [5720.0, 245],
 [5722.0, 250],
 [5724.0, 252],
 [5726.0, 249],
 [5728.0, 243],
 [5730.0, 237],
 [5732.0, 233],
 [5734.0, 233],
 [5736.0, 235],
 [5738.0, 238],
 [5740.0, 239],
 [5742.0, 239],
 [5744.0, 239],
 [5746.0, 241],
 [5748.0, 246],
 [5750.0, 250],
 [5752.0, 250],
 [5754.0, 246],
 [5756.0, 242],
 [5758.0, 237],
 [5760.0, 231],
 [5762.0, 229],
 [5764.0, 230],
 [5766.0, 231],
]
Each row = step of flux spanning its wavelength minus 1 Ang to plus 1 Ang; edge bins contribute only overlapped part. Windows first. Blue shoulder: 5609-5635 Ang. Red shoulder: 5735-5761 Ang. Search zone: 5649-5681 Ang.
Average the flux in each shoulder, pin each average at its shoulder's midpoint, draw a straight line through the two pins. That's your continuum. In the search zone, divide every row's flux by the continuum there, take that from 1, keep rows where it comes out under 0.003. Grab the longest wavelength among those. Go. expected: 5680.0 Ang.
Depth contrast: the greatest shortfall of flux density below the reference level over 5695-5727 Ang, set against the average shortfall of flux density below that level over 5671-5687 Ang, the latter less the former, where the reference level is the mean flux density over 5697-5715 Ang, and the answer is -12.9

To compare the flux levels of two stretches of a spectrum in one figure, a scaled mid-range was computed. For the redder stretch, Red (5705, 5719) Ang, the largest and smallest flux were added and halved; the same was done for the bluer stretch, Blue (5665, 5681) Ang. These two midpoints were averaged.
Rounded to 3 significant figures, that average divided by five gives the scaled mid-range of 47.3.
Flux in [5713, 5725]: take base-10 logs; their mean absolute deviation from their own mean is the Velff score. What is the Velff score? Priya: 0.008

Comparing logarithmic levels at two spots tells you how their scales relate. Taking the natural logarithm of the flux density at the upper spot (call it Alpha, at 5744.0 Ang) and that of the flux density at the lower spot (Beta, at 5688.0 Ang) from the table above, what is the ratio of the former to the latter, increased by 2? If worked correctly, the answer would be 2.995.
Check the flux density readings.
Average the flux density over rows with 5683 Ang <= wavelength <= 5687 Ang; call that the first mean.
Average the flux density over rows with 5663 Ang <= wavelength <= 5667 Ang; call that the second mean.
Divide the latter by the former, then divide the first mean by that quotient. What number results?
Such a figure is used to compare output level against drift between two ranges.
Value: 253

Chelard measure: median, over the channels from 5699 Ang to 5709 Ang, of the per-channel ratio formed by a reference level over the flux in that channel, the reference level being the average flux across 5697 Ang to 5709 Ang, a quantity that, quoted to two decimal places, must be 1.01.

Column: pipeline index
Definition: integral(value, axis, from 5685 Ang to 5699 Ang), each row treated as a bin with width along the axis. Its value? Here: 3402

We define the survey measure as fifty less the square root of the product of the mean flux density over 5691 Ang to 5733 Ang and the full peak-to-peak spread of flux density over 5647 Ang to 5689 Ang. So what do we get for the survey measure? -16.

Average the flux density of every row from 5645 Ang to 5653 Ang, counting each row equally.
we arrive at 236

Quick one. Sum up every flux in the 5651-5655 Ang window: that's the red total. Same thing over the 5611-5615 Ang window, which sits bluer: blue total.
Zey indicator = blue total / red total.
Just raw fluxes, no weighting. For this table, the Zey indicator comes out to 1.05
